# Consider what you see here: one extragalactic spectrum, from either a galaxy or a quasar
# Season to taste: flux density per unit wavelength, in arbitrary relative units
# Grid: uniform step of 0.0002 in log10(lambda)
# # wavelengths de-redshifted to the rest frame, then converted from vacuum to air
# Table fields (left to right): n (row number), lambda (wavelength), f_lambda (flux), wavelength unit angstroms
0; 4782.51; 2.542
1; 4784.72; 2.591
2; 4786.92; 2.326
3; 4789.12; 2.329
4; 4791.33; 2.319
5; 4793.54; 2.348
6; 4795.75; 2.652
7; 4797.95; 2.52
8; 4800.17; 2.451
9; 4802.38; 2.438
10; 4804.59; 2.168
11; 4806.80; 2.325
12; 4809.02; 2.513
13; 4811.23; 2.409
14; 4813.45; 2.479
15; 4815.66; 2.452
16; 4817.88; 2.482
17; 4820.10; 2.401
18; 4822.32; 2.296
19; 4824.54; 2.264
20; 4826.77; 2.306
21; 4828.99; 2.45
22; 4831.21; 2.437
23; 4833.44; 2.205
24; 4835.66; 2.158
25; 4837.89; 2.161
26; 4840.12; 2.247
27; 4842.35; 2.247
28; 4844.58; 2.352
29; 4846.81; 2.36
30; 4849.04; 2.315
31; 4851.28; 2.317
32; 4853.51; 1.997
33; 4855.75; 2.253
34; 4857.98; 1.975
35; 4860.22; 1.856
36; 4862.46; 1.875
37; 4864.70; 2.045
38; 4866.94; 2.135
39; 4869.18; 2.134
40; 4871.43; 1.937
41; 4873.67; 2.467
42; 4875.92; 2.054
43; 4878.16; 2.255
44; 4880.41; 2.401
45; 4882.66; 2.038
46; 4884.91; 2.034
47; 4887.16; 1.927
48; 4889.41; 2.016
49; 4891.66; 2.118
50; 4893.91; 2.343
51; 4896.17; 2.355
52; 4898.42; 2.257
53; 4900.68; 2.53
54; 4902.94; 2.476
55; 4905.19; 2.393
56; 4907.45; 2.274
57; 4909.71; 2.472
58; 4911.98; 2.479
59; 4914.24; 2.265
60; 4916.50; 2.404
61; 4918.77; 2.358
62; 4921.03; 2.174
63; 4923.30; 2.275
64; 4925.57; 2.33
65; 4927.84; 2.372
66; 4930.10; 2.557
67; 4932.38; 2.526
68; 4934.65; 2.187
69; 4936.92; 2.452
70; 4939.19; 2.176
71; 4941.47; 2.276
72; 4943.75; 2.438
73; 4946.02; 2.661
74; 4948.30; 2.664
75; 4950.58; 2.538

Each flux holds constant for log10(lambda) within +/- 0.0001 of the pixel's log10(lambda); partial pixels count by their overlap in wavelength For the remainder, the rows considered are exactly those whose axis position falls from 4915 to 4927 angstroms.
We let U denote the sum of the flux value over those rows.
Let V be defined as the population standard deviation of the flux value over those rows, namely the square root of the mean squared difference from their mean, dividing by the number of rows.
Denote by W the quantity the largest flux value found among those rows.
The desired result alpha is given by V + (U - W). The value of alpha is 9.22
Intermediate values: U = 11.5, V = 0.08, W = 2.404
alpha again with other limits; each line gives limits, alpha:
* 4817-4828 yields 9.35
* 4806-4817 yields 9.73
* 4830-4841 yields 8.87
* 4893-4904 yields 9.53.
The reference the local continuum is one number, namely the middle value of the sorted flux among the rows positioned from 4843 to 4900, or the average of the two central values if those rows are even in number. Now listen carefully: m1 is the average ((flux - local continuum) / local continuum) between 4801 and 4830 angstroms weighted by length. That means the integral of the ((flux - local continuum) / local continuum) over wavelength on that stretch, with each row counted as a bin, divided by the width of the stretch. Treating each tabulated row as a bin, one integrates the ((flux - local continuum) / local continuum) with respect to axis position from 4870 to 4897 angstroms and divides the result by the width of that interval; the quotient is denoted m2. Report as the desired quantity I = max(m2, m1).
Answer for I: 0.12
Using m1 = 0.117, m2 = 0.01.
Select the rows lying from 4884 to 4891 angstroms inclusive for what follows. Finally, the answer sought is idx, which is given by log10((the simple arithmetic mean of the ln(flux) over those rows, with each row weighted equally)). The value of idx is -0.16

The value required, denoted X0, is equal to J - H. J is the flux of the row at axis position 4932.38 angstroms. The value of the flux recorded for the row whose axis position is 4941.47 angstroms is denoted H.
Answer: 0.25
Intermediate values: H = 2.276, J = 2.526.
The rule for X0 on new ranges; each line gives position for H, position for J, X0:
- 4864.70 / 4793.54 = 0.30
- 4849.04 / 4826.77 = -0.01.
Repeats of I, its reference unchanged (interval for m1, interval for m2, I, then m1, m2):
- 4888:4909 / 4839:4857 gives 0.08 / 0.080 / 0.06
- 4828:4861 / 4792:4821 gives 0.14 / 0.043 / 0.14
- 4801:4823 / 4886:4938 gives 0.12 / 0.124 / 0.09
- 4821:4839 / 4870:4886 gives 0.07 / 0.071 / 0.02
